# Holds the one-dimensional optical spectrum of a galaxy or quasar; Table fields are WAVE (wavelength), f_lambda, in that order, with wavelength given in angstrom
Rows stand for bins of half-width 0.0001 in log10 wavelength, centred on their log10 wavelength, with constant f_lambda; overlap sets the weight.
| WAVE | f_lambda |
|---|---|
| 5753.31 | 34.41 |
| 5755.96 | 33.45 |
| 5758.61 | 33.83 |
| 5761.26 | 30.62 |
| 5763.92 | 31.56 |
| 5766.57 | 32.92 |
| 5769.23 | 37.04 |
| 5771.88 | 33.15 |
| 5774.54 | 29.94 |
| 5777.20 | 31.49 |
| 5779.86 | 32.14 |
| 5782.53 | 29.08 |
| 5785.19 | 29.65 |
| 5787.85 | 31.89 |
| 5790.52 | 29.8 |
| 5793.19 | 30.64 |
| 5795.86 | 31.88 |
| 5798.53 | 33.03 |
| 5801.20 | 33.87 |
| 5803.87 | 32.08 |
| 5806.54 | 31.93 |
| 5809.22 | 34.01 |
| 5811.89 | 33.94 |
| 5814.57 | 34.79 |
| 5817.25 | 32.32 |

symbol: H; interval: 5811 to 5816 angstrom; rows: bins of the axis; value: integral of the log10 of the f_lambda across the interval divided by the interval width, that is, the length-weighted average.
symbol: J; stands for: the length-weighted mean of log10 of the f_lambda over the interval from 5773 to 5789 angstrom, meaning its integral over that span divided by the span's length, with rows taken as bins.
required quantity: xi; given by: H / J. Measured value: 1.03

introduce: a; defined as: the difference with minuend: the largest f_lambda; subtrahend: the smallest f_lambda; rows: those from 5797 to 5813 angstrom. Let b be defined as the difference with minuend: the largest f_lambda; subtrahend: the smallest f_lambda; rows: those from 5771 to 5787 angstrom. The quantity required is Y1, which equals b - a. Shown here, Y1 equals 2.0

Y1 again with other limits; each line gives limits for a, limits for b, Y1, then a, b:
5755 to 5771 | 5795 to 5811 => -4.3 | 6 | 2.1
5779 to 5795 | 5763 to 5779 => 4.0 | 3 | 7.1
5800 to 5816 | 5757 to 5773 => 3.6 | 3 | 6.4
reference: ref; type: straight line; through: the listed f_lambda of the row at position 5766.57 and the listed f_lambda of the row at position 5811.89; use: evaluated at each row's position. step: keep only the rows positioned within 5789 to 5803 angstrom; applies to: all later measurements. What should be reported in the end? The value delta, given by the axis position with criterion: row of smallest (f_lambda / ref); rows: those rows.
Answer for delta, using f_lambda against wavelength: 5790.52 angstrom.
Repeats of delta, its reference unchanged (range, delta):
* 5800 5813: 5806.54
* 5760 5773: 5761.26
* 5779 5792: 5782.53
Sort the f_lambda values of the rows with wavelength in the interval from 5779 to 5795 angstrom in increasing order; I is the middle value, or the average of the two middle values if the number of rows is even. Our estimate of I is 30.2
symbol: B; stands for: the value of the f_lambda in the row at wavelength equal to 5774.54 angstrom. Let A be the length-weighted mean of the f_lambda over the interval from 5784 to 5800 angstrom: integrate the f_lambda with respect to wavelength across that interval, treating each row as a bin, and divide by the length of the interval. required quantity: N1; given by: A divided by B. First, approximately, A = 31.2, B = 29.94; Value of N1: 1.04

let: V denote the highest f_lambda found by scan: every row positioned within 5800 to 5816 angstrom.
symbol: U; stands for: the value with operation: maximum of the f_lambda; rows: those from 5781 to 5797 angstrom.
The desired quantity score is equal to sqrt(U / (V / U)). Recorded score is 5.4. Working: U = 31.89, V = 34.79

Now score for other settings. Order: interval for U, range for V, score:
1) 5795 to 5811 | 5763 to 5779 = 5.6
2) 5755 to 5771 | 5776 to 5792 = 6.5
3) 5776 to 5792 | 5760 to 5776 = 5.3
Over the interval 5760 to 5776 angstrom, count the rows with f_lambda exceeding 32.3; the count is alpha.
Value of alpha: 3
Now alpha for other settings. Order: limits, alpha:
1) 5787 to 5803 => 2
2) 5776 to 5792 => 0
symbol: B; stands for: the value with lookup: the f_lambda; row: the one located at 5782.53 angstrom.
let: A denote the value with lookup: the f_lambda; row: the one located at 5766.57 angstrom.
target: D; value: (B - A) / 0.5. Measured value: -8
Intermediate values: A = 32.92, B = 29.08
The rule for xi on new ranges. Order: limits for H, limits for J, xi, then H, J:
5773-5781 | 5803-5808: 0.99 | 1.49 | 1.51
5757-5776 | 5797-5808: 1.00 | 1.51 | 1.51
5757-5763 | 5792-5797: 1.01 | 1.51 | 1.49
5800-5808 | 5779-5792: 1.02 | 1.51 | 1.48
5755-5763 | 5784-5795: 1.02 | 1.51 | 1.48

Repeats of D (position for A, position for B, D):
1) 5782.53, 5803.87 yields 6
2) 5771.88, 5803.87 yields -2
